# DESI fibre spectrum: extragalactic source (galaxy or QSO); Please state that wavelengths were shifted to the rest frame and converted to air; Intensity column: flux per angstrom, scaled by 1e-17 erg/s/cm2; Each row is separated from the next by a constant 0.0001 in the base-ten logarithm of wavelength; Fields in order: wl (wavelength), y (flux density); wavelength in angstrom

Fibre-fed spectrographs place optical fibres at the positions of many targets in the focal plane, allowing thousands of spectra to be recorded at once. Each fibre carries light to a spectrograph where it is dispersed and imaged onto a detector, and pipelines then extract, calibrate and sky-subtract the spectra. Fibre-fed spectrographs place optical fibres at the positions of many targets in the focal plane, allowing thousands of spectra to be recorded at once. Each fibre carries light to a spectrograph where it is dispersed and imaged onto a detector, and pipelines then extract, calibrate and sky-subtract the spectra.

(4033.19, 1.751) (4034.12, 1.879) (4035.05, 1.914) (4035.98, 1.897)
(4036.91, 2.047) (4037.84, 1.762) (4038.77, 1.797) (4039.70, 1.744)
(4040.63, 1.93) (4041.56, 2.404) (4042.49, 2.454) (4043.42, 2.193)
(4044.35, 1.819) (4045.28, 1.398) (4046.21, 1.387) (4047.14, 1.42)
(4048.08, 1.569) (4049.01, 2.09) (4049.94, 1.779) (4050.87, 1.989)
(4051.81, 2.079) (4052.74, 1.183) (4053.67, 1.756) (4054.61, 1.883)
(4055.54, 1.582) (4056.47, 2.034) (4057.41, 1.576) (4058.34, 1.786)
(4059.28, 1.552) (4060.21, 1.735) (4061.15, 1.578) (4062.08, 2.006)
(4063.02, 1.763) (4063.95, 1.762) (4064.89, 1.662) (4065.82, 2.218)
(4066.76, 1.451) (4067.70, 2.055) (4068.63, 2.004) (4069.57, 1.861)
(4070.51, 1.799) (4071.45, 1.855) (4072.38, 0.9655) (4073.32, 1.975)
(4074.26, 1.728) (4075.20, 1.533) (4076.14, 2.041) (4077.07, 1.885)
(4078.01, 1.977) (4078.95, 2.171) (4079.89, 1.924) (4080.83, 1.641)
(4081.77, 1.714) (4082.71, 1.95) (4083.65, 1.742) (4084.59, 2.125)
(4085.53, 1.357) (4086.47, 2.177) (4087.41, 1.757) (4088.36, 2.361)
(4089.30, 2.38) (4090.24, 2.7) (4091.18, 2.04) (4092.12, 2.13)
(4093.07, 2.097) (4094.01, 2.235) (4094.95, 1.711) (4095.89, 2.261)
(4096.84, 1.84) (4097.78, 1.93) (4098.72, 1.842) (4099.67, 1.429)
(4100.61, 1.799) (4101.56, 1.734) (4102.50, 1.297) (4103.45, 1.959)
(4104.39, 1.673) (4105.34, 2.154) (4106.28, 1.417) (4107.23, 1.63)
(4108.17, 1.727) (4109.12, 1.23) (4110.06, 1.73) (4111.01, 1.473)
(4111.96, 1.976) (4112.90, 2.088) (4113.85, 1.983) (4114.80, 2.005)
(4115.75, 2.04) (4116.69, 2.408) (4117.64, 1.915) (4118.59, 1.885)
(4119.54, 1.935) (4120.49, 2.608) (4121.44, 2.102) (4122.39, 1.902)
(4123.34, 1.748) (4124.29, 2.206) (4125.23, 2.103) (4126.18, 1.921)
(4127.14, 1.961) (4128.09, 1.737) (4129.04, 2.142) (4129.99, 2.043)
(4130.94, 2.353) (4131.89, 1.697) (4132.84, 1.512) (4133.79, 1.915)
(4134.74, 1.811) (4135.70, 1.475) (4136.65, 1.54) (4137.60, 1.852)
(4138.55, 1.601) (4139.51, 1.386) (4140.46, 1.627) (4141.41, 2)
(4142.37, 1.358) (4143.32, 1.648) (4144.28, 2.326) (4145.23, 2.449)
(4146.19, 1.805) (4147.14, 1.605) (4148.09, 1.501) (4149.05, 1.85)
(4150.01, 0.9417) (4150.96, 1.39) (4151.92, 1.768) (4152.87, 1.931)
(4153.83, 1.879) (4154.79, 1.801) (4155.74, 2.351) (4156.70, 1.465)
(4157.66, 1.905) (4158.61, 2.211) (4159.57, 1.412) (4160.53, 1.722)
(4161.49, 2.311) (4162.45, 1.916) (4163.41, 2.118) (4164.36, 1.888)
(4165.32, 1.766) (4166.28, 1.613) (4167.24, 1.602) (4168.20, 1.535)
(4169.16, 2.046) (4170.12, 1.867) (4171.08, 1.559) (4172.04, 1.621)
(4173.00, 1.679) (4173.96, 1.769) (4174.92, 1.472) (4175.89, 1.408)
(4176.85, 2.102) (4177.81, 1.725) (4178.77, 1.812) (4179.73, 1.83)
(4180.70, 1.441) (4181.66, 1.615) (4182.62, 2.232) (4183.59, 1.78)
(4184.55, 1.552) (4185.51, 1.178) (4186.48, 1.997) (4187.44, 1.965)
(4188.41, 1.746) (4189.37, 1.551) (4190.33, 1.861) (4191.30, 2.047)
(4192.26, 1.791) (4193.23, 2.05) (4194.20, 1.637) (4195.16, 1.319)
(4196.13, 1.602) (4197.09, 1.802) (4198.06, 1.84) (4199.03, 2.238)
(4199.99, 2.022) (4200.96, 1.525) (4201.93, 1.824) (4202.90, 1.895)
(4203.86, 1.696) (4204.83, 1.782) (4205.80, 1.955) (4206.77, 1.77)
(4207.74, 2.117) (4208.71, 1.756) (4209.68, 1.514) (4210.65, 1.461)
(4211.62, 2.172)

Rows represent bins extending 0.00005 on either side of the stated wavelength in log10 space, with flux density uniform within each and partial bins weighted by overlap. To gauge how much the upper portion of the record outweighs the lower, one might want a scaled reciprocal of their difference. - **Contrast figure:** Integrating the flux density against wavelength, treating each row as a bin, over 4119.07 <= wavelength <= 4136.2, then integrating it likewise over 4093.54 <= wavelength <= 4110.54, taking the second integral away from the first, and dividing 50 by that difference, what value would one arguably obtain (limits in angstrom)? 14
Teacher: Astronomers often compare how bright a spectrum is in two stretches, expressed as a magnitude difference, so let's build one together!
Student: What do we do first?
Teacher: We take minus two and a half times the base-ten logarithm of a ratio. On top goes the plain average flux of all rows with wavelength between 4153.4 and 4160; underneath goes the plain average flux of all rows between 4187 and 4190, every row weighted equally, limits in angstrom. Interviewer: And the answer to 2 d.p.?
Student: -0.06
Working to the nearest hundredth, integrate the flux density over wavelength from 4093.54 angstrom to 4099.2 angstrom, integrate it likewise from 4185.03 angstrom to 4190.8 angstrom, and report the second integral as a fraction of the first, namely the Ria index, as 0.89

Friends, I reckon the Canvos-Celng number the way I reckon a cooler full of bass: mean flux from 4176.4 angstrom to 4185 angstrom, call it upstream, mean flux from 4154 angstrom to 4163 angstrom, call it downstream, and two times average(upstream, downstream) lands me 3.69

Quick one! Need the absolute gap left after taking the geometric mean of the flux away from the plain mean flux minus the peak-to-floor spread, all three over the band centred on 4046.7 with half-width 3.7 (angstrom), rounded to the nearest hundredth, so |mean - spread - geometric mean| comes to 0.78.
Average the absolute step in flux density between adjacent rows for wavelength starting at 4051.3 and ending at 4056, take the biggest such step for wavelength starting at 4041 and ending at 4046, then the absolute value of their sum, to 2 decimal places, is 0.90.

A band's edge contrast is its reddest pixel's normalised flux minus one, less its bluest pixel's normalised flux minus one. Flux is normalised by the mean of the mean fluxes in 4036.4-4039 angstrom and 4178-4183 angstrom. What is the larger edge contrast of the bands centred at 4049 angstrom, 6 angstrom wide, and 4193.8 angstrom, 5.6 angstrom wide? 0.38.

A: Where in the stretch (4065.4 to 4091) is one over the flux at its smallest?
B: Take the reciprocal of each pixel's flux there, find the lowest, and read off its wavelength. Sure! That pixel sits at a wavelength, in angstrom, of 4090.24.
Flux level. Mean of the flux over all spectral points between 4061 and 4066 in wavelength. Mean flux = 1.83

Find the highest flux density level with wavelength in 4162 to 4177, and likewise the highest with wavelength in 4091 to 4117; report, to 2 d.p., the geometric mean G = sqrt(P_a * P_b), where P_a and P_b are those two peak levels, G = 2.26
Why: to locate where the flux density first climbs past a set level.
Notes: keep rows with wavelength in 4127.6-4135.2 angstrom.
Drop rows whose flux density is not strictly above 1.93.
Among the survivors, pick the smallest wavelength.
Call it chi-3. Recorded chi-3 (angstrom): 4129.04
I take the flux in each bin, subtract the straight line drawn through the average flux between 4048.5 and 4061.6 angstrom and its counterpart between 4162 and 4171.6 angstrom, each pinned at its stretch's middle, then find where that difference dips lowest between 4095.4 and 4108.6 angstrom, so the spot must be 4102.50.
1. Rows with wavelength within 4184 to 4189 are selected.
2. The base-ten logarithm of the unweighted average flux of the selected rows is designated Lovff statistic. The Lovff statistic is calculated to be 0.23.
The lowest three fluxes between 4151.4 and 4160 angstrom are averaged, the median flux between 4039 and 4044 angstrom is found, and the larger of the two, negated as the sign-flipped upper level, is -2.19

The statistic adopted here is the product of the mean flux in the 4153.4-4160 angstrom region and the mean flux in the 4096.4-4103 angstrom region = 3.16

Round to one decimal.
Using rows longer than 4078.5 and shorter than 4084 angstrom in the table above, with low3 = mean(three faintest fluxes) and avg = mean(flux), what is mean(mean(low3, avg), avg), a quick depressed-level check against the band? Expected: 1.8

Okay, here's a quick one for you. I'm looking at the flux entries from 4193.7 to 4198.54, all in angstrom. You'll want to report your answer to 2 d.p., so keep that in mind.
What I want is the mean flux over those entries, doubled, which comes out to 3.28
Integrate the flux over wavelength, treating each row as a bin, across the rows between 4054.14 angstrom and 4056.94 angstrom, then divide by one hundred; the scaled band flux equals 0.051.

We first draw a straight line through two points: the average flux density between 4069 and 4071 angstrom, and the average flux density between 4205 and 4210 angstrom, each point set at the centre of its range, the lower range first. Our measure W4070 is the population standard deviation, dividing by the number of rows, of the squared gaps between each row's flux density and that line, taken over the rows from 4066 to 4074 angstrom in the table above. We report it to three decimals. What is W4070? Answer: 0.240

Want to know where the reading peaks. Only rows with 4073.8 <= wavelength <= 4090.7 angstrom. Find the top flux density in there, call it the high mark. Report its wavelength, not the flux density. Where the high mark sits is 4090.24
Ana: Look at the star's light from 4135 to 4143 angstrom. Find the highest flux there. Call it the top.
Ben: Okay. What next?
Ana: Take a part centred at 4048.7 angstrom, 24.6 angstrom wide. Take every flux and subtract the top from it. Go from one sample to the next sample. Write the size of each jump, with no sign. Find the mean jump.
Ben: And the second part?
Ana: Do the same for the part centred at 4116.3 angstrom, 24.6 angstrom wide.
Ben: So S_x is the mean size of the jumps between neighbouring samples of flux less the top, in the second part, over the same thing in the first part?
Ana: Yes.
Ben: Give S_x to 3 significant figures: 1.02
